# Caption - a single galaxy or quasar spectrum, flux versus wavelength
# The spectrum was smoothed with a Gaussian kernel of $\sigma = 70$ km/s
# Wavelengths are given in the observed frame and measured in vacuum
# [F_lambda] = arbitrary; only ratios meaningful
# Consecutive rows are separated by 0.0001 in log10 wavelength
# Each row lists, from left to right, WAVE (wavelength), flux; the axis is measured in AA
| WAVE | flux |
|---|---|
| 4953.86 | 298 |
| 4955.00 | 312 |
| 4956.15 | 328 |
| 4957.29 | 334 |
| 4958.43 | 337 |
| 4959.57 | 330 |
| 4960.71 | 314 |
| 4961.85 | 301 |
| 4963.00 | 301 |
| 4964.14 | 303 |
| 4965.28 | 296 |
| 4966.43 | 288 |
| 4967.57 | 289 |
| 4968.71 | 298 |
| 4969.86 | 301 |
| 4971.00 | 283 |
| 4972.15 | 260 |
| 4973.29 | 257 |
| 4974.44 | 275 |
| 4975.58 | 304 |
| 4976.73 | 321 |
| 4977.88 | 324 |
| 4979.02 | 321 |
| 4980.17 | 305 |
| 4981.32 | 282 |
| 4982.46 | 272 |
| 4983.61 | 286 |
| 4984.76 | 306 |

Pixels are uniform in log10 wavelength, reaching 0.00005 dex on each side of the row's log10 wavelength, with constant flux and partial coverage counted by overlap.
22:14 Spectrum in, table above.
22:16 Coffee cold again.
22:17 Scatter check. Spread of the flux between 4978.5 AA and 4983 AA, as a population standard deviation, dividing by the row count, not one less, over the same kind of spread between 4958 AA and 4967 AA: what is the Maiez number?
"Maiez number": 1.2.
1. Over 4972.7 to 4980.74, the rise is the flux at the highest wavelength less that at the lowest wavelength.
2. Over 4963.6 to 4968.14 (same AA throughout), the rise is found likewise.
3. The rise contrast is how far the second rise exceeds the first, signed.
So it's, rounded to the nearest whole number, -62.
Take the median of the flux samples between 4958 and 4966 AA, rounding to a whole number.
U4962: 303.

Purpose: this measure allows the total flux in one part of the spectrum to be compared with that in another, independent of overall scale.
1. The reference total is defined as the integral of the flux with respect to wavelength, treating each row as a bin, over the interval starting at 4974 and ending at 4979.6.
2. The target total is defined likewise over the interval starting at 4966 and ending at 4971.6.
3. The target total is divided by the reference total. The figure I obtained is 0.94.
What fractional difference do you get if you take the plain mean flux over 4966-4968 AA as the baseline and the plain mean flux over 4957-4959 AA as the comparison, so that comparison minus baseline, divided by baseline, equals 0.16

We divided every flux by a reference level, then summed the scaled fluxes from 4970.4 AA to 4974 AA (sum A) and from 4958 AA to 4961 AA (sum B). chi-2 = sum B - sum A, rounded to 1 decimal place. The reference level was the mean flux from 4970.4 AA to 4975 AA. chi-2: 0.7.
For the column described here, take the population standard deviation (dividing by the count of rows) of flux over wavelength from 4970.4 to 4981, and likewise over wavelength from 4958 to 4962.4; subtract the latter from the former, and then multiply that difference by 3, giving 33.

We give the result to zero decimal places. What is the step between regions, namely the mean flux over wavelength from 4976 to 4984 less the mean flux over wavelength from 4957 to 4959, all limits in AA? -34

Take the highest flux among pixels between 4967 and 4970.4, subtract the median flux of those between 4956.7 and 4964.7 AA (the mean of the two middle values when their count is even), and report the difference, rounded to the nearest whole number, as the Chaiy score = -13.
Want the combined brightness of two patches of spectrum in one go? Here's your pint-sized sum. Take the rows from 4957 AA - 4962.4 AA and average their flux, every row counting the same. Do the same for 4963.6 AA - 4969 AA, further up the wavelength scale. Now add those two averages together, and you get 618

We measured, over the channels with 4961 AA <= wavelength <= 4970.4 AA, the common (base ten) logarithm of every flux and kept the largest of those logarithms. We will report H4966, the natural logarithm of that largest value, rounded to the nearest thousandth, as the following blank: 0.909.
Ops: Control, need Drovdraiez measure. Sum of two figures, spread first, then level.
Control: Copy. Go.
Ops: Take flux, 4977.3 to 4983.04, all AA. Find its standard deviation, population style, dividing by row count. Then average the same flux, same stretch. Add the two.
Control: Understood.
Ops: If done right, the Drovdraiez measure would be 321.5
